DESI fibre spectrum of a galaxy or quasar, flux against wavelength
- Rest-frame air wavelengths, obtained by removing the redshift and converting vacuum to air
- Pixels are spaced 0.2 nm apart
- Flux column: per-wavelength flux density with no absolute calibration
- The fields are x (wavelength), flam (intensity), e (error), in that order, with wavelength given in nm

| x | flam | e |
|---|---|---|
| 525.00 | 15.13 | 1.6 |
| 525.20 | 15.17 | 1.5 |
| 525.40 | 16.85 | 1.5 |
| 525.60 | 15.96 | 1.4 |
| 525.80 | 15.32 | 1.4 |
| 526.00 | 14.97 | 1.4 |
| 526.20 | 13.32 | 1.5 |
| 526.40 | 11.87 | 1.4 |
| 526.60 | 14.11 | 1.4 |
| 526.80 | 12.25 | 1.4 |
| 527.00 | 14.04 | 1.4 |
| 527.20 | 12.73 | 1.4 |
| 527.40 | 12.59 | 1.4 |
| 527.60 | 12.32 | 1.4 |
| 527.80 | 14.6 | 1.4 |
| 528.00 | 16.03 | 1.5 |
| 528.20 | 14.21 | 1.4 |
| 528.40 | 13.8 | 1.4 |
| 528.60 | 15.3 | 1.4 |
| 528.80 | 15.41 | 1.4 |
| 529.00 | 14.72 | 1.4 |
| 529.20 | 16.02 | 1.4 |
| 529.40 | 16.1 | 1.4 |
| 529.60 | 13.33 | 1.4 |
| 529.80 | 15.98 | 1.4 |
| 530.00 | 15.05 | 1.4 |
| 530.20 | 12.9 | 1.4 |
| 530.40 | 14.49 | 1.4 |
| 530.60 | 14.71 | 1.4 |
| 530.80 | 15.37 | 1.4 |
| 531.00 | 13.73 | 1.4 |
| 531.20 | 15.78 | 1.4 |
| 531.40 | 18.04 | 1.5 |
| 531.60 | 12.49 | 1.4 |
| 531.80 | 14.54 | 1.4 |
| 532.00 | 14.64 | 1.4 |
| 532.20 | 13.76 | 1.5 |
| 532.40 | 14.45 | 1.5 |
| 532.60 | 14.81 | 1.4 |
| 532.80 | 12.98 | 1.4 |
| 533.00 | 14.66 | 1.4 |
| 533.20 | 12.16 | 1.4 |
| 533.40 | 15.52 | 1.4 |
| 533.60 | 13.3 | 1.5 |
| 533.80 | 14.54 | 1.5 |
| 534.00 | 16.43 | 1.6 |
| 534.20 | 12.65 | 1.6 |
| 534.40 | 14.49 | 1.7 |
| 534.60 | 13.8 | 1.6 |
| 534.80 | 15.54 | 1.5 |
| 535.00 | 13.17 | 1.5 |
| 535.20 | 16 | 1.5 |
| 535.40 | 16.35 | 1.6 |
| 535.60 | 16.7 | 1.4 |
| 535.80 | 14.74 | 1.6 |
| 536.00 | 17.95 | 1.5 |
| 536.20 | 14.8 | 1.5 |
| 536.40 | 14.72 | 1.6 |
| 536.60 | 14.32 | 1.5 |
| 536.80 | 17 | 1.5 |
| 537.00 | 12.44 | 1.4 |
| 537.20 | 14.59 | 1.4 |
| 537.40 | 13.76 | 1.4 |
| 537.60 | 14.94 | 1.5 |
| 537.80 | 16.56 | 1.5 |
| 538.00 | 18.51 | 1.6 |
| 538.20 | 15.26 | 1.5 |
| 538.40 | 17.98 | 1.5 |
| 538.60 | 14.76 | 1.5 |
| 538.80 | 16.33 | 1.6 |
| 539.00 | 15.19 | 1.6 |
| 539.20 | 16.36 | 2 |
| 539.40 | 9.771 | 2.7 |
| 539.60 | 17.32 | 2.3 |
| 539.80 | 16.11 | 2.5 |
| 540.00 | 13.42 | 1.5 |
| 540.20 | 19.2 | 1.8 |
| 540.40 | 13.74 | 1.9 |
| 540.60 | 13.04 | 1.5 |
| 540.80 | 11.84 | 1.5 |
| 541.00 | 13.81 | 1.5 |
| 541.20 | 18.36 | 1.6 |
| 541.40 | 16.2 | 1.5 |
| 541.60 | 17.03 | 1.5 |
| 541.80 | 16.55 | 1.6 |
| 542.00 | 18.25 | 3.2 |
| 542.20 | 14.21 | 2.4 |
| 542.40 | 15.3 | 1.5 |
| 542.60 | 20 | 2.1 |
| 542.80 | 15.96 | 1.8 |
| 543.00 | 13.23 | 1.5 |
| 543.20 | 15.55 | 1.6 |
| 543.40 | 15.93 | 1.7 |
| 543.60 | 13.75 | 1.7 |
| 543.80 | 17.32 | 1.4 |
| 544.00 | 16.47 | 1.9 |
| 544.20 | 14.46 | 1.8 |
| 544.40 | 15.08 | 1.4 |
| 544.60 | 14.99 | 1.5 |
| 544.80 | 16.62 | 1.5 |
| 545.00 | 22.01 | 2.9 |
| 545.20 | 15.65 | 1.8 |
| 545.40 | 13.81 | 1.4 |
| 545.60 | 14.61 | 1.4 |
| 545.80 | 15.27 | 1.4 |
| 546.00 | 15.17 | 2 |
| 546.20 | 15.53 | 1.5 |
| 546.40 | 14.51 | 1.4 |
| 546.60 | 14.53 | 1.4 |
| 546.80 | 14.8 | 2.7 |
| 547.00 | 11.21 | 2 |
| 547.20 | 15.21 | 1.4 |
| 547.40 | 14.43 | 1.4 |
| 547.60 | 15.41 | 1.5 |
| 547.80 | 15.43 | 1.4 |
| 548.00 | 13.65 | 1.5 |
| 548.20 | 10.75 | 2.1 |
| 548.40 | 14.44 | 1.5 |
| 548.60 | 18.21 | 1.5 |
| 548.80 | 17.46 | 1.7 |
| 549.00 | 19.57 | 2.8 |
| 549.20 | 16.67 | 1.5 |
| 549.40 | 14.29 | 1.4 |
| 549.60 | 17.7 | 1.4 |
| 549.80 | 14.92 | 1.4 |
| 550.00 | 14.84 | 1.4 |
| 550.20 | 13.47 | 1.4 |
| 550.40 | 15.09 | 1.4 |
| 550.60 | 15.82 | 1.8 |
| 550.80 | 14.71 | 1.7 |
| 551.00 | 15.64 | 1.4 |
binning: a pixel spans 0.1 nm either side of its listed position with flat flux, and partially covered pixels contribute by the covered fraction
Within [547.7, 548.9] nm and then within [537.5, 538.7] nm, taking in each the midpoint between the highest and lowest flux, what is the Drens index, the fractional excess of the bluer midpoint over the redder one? 0.15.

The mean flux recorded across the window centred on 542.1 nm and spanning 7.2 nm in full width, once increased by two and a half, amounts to 18.1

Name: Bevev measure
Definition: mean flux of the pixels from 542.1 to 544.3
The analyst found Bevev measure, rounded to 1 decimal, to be 15.7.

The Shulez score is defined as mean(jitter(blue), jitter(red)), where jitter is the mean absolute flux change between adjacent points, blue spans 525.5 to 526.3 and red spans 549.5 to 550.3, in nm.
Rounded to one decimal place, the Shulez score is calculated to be 1.1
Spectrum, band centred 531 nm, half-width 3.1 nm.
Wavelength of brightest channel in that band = 531.40 nm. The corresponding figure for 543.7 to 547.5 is 545.00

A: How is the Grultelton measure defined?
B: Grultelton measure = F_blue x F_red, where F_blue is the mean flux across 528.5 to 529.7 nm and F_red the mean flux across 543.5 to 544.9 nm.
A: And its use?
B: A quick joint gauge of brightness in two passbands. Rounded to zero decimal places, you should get 235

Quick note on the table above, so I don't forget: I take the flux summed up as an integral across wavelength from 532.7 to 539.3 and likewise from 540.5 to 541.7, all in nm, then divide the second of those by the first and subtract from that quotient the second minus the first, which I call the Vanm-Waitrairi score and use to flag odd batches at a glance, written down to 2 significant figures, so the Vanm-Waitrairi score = 82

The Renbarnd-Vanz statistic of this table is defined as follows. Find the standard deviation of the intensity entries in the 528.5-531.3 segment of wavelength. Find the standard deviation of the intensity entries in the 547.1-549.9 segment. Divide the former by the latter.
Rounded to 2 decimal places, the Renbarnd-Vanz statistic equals 0.46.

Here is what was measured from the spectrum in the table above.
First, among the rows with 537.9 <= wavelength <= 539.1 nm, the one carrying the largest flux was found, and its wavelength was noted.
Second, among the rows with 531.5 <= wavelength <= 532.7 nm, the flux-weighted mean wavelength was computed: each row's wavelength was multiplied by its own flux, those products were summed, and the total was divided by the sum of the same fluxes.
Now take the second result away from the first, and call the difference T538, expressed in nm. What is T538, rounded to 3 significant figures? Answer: 5.89 nm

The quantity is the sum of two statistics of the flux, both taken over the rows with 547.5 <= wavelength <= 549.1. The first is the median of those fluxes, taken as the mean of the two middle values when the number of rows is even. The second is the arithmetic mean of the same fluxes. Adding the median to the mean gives 31.0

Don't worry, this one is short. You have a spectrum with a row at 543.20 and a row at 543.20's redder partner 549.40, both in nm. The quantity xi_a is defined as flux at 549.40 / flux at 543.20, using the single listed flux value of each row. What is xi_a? 0.92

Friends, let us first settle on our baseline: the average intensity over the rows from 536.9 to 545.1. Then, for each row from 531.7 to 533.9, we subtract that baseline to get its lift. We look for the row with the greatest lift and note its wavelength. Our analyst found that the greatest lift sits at 533.40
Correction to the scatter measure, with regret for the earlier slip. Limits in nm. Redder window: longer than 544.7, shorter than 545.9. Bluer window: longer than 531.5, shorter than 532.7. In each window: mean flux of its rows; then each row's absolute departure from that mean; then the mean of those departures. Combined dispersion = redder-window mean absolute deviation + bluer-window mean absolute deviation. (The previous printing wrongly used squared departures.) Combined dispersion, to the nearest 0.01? 2.65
